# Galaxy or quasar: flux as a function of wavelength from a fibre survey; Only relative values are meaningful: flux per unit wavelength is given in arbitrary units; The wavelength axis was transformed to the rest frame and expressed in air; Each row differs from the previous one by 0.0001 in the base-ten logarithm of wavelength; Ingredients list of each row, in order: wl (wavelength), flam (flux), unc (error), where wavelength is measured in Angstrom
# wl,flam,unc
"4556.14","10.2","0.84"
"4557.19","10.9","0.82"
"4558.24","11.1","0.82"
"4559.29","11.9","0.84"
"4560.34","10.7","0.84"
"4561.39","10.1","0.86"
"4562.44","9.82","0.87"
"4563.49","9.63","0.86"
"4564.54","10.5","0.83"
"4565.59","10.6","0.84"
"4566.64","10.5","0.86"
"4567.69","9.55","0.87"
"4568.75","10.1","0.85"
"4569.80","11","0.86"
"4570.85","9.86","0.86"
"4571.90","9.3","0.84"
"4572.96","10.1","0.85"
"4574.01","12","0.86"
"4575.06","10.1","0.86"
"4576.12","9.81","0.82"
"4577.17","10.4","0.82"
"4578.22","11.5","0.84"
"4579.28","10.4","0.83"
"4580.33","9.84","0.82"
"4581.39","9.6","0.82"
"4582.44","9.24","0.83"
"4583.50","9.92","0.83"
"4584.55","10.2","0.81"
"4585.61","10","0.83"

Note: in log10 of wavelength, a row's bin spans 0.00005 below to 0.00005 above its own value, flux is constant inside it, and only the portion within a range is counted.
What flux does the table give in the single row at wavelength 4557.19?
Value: 10.9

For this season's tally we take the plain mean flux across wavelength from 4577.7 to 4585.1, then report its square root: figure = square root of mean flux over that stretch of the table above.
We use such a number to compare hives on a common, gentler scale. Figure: 3.18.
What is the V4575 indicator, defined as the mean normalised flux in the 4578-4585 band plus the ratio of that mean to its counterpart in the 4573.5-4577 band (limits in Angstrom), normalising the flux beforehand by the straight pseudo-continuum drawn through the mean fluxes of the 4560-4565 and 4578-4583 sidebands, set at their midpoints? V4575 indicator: 1.95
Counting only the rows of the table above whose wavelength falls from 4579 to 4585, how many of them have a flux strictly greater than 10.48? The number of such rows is 0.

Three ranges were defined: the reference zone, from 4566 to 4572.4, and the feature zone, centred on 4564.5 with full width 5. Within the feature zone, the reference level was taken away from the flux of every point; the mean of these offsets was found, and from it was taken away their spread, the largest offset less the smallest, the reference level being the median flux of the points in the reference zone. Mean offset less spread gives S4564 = -0.74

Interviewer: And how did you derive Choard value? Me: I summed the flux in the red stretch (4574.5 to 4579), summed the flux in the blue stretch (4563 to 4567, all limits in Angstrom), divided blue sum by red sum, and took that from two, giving 1.01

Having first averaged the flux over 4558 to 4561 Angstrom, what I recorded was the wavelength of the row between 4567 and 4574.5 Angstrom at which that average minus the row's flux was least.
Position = 4574.01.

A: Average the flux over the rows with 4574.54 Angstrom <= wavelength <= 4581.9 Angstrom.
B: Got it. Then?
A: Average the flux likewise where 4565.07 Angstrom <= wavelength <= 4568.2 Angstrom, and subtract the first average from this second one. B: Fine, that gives 0.0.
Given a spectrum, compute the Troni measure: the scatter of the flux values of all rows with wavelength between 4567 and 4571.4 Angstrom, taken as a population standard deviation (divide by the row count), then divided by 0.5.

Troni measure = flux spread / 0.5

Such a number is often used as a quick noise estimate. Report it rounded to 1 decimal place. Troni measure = 1.1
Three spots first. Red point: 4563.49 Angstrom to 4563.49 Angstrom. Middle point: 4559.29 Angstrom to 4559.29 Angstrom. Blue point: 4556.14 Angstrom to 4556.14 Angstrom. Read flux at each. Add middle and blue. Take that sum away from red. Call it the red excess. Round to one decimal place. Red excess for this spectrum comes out -12.5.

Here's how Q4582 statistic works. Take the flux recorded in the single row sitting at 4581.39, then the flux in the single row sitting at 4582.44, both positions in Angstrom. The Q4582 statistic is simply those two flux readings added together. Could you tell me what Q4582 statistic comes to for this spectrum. 18.8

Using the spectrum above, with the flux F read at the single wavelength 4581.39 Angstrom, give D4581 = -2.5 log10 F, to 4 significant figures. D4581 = -2.456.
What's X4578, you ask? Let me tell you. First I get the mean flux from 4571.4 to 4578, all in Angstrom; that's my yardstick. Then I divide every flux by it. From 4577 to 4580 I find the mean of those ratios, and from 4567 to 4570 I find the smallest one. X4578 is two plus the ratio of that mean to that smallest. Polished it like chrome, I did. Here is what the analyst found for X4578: 3.13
